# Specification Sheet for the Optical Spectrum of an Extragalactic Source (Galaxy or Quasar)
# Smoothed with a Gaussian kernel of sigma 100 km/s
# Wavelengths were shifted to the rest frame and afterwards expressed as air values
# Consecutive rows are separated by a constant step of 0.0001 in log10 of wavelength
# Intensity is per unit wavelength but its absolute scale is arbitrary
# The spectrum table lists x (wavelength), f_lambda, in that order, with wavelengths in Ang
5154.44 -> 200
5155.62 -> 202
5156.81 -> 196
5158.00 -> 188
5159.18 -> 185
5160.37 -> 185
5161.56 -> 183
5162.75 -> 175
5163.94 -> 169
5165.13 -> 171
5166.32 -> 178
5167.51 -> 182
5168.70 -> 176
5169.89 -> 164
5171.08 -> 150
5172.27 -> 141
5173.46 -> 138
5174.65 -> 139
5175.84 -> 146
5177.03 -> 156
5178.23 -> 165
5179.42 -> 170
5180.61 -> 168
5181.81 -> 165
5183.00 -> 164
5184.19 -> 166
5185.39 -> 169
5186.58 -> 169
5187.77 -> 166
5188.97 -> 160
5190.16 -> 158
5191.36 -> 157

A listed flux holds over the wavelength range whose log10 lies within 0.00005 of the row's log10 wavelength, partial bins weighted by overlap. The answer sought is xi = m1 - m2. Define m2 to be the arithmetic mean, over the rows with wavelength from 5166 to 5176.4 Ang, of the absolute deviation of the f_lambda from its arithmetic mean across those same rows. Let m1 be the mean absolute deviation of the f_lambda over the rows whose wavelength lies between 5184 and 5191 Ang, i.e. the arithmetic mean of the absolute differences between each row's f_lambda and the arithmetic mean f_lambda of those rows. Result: -12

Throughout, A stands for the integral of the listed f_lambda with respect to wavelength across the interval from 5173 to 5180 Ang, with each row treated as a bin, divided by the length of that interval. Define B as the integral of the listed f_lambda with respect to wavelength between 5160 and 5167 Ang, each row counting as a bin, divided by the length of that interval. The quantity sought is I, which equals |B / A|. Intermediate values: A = 153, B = 176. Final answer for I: 1.16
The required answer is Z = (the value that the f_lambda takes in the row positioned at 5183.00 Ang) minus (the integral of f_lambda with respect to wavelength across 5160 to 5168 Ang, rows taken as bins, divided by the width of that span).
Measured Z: -13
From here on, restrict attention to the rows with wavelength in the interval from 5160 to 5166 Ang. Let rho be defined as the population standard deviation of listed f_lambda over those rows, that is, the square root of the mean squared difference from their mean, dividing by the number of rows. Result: 6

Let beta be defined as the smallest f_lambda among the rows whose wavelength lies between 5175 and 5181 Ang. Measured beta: 146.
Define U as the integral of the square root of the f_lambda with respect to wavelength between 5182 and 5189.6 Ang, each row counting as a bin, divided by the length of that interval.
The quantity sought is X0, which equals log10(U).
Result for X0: 1.11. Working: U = 12.9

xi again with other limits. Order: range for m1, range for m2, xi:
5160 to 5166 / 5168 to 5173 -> -6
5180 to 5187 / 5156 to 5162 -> -2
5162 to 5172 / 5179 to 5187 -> 5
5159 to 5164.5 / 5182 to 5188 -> 4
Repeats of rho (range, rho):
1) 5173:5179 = 10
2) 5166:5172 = 12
